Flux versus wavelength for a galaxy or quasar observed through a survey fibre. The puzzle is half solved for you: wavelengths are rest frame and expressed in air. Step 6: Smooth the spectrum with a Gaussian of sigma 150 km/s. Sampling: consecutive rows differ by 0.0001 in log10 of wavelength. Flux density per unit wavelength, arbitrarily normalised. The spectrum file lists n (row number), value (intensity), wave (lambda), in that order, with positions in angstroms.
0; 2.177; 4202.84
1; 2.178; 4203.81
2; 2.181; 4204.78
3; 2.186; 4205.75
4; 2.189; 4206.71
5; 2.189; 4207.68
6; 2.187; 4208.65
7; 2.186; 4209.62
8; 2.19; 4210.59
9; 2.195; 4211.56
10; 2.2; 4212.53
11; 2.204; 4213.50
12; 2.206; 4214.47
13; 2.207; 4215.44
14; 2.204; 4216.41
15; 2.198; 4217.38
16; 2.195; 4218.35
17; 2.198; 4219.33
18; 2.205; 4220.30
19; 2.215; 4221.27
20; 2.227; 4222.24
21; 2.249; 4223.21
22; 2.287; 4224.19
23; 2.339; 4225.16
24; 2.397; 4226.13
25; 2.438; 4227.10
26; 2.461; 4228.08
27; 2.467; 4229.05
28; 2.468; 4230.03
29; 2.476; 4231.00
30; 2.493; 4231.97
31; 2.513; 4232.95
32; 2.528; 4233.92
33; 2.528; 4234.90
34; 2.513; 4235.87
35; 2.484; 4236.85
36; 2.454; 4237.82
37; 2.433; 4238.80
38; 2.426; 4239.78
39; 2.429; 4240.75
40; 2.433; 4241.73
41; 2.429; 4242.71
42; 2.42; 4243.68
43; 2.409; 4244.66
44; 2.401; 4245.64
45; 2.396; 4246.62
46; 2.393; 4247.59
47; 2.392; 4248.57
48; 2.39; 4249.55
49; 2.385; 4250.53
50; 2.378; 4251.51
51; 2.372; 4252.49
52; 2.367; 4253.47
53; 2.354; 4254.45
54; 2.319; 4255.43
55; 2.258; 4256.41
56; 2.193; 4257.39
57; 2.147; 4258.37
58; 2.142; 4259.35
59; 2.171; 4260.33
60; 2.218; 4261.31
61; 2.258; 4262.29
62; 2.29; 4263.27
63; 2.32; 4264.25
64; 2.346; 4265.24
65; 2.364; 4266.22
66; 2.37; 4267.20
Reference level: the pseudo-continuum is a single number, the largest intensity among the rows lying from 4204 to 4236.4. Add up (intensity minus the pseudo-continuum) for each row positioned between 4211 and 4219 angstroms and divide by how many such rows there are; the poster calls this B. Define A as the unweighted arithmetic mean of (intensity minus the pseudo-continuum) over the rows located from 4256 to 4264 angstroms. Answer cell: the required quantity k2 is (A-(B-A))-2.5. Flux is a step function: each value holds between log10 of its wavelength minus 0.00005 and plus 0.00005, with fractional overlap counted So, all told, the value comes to -2.81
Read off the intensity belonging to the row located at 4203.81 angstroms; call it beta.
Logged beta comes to 2.178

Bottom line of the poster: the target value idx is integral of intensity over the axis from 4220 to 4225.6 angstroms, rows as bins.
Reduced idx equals 13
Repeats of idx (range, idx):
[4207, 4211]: 9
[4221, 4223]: 4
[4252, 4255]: 7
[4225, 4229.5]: 11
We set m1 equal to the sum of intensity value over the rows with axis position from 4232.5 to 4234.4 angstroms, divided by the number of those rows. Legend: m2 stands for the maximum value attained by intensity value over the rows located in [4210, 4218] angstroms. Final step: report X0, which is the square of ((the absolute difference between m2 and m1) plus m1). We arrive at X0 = 8.0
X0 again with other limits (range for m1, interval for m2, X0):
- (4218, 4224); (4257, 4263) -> 5.1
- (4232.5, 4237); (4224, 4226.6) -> 6.9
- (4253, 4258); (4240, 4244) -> 5.9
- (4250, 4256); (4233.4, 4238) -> 6.4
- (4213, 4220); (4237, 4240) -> 6.0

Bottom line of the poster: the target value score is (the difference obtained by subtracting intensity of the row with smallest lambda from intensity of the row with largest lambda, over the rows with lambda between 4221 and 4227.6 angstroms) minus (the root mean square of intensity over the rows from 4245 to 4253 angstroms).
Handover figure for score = -2.17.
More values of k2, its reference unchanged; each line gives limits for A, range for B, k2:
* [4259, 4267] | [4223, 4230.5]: -2.89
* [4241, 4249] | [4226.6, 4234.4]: -2.69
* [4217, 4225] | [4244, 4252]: -2.98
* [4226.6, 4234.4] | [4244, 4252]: -2.46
